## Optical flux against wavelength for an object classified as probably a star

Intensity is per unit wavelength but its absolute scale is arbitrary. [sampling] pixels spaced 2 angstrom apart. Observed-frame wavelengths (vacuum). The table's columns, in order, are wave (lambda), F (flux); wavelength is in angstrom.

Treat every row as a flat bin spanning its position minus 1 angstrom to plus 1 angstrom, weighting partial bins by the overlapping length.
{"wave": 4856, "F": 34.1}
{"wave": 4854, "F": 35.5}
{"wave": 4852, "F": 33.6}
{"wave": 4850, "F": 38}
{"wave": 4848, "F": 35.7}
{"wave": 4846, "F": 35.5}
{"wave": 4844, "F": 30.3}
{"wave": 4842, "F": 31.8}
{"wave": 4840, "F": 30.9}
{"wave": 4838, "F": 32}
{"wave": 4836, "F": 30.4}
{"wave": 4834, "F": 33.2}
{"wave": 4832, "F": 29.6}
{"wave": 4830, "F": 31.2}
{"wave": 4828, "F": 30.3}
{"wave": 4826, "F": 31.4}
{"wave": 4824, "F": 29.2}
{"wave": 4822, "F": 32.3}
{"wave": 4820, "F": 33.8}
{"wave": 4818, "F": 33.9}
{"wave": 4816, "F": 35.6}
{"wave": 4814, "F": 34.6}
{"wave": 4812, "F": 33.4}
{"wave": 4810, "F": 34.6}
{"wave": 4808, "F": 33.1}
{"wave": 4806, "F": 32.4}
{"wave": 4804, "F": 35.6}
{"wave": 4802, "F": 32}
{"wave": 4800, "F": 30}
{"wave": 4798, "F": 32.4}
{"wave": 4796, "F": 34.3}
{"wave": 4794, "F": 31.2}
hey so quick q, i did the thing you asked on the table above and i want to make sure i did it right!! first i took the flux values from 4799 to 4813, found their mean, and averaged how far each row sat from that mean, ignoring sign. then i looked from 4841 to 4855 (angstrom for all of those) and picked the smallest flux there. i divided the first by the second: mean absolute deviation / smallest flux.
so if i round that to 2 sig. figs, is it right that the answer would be 0.044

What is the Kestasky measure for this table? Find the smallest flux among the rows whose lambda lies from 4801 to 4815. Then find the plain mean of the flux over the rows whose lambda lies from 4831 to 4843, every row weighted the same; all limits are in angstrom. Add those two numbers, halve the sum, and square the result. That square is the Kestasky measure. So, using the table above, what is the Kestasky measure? 1002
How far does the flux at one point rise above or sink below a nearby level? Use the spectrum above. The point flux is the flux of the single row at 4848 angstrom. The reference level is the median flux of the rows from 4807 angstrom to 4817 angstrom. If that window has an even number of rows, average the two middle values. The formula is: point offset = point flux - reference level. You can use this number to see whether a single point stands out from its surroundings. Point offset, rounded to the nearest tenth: 1.1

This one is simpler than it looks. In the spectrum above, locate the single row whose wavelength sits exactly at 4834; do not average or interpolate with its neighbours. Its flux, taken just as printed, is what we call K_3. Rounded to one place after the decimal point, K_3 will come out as 33.2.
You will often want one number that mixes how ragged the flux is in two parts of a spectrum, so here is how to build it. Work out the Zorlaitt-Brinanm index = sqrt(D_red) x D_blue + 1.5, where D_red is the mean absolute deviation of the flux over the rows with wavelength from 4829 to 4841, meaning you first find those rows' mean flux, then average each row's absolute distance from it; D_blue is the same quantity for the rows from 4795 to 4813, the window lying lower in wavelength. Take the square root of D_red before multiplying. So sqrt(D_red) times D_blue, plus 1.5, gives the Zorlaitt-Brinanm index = 2.7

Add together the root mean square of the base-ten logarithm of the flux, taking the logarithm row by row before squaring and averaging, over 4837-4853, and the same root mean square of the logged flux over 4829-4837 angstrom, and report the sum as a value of 3.02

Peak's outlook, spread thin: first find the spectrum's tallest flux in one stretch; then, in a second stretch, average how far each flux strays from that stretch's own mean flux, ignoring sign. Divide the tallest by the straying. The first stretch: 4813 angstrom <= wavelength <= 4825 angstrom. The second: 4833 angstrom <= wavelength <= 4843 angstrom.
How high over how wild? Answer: 44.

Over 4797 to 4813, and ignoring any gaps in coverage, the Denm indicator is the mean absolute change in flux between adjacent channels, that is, 2.1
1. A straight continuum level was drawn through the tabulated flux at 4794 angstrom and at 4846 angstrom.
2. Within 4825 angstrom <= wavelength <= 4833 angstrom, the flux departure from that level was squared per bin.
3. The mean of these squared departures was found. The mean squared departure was 13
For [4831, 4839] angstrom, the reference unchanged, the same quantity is 13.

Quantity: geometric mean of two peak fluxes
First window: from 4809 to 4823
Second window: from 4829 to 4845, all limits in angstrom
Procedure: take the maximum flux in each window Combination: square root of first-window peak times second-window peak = 34.4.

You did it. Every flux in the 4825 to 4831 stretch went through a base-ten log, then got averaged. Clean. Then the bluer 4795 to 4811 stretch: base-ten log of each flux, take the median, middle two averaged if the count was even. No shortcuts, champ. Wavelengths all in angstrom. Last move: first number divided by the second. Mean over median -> 0.98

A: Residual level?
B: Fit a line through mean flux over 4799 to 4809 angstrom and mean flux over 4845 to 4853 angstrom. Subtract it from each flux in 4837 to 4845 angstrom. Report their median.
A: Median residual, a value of -3.8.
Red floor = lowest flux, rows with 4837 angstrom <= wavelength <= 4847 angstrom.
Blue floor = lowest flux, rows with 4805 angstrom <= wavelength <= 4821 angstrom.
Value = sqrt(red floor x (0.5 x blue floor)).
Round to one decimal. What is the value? 22.2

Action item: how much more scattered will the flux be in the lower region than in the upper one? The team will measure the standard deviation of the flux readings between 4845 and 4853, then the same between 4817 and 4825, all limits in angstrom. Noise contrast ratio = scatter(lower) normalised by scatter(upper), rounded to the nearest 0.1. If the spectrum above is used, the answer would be 1.2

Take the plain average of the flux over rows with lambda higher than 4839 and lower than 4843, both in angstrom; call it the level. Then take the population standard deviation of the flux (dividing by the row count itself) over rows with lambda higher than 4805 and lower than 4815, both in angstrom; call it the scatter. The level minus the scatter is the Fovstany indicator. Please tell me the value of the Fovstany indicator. 30.5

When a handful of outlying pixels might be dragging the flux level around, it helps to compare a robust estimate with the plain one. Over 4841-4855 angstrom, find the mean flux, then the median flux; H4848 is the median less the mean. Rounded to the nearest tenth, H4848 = 1.2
